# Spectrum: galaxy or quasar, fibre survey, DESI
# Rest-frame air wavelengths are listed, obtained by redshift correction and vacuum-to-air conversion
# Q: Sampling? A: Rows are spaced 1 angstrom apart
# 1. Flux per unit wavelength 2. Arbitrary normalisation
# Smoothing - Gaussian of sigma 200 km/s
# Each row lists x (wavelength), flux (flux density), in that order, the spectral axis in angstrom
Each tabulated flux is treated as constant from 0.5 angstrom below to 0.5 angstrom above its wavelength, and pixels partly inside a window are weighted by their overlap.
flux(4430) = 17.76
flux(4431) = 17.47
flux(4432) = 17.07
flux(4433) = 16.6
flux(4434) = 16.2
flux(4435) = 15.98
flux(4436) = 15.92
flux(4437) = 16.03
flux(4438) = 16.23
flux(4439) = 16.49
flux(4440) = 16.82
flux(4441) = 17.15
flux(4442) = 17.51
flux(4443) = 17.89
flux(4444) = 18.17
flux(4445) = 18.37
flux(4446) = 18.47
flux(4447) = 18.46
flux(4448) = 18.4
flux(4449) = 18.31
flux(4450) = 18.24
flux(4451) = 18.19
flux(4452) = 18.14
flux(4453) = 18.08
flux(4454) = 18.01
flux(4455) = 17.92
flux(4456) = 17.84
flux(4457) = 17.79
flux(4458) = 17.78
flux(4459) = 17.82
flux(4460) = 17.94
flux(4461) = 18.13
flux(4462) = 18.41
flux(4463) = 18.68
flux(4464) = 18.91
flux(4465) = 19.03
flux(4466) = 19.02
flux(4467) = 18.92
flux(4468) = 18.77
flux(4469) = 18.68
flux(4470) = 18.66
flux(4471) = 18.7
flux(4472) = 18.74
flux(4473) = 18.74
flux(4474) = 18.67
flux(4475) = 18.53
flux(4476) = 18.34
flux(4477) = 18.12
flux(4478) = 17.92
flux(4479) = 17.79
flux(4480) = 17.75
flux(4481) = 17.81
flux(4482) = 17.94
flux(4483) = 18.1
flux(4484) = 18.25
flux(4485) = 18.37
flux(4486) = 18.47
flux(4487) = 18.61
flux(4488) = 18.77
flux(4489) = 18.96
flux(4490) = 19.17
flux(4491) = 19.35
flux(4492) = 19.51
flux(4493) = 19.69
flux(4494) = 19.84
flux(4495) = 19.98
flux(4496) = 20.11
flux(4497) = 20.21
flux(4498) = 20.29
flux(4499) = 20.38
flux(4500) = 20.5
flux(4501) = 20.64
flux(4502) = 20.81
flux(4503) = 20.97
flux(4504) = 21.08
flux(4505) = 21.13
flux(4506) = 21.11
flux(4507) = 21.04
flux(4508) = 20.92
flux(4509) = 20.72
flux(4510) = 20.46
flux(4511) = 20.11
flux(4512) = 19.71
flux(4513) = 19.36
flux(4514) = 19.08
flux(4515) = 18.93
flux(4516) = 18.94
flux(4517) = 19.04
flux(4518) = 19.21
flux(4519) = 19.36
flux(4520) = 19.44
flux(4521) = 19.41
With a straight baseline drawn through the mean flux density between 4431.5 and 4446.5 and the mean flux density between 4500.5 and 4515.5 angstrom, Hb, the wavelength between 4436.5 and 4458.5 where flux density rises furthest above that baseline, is 4446 angstrom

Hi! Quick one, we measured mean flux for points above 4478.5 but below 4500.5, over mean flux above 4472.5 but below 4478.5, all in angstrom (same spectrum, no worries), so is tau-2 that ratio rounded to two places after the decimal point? 1.04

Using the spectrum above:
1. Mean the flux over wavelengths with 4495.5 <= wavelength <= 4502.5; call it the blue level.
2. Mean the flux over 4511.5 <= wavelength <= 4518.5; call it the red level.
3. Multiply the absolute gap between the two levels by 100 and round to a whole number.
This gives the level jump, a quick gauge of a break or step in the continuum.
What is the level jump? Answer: 124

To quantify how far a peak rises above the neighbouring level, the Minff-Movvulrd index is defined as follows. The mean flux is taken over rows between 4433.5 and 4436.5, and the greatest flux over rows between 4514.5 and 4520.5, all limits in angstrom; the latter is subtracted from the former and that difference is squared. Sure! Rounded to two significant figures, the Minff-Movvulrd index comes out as 12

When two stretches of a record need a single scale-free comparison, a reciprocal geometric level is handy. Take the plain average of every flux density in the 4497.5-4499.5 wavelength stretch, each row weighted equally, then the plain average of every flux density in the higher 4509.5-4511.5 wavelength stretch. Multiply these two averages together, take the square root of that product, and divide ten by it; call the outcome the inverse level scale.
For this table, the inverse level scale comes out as 0.492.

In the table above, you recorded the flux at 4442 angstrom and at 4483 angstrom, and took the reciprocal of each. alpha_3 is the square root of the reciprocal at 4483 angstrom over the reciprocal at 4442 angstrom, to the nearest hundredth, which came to 0.98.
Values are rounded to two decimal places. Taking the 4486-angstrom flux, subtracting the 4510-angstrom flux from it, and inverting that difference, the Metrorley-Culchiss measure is -0.50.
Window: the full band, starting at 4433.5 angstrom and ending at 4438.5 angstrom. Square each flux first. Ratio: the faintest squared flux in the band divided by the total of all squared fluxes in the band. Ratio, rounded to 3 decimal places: 0.196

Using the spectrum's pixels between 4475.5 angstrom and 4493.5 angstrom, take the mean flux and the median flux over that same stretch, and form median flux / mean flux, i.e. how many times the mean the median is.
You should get 0.99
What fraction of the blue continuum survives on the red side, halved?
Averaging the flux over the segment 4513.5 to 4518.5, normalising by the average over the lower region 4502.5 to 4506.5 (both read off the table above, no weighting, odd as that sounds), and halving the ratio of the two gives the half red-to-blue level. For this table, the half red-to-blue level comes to 0.452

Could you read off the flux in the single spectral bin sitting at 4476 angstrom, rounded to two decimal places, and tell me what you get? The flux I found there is 18.34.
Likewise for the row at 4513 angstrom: 19.36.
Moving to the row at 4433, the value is 16.60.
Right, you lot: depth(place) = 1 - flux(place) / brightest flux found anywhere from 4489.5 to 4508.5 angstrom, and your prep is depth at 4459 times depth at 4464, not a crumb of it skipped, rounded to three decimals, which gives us 0.016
